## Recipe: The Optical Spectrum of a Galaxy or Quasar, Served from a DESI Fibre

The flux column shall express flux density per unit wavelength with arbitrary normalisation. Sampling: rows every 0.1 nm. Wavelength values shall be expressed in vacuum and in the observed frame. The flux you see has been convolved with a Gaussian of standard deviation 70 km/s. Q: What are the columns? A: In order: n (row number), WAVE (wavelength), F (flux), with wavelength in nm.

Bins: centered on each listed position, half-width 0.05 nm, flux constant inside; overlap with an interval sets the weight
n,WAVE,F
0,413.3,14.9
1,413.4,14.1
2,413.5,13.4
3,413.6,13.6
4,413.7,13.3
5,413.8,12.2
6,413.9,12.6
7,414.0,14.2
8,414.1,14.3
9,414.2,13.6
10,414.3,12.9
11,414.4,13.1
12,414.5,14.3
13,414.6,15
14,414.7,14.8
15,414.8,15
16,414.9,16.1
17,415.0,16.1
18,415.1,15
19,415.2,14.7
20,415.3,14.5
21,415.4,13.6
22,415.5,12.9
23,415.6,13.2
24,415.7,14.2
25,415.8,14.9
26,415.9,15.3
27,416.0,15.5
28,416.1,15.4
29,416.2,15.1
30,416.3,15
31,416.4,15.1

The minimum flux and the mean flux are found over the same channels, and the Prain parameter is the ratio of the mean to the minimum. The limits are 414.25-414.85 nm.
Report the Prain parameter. 1.099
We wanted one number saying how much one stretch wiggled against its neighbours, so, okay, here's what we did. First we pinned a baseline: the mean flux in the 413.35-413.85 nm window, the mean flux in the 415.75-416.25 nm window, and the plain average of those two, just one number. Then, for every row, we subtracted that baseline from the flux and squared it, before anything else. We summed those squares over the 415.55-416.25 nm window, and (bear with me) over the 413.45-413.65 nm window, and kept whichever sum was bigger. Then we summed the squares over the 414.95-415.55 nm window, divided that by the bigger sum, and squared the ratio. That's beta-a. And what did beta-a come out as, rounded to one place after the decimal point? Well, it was 1.1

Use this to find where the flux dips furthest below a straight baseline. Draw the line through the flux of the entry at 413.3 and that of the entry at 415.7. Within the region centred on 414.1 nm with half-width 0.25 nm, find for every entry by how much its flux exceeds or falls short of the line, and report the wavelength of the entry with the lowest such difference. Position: 413.9 nm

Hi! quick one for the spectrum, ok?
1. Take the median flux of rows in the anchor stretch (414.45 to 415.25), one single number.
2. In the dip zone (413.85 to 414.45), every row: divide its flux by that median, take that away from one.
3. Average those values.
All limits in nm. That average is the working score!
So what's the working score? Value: 0.10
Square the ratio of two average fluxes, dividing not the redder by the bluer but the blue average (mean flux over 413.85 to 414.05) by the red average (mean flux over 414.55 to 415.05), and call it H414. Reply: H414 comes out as 0.76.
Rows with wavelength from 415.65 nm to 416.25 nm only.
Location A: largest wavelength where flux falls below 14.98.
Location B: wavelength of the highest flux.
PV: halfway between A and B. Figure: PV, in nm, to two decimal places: 415.90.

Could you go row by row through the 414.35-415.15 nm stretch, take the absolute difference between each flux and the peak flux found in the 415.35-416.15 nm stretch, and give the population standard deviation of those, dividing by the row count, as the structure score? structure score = 0.62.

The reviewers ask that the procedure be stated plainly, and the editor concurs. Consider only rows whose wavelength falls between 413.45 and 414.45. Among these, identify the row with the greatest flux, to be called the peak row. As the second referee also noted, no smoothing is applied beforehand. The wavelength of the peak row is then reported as 414.1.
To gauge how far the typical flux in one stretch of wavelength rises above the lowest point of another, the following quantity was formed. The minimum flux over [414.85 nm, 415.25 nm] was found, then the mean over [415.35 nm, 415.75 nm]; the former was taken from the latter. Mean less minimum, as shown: -1.2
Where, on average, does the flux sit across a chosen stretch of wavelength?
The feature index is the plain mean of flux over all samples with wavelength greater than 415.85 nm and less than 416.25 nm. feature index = 15.3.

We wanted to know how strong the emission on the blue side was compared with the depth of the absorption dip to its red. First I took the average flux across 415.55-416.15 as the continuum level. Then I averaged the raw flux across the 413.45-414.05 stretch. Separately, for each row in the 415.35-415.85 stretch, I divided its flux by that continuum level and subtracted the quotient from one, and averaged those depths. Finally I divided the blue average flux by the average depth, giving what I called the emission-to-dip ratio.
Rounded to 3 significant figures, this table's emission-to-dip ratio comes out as 197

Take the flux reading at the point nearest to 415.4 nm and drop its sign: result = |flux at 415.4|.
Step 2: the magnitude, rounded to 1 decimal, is 13.6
